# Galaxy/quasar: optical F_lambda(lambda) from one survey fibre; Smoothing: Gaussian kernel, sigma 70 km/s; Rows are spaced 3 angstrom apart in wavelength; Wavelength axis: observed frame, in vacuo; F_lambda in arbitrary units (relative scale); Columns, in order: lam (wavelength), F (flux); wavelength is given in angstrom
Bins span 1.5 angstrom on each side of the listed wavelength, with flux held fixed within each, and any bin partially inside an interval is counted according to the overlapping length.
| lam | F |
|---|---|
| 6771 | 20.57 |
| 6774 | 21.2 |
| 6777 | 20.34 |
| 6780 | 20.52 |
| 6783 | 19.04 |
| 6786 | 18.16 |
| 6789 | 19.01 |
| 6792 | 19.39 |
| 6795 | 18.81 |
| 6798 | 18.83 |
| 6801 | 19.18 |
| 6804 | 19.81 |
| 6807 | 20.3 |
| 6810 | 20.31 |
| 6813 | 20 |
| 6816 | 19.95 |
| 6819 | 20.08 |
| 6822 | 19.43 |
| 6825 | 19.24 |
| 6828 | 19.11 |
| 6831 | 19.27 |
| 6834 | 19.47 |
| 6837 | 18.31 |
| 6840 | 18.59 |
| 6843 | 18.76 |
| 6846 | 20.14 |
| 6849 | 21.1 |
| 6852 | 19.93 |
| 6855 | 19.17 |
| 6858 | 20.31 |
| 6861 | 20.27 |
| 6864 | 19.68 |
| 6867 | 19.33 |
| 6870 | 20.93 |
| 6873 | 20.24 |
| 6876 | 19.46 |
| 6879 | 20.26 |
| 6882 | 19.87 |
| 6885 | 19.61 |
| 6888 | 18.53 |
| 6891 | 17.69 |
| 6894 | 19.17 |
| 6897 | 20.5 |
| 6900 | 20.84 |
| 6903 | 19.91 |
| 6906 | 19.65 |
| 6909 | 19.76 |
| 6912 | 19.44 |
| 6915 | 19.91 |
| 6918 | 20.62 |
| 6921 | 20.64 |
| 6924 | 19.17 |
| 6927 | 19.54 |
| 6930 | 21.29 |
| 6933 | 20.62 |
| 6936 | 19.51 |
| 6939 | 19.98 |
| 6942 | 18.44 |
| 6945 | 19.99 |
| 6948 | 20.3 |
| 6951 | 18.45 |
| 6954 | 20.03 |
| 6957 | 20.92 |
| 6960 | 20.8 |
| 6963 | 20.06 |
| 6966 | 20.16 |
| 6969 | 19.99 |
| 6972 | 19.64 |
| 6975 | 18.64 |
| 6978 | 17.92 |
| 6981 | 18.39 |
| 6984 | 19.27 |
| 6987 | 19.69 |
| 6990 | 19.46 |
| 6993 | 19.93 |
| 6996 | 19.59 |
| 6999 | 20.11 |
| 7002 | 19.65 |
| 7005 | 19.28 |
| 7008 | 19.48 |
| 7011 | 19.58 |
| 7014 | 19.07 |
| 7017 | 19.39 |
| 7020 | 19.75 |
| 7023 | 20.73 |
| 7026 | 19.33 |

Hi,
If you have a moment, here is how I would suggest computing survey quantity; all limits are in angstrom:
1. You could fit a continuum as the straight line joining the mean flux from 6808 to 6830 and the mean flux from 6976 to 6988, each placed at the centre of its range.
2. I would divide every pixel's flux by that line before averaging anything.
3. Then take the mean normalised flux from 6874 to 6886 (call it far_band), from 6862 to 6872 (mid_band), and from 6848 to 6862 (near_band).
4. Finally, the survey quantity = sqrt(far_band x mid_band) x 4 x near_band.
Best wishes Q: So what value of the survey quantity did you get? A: 4.23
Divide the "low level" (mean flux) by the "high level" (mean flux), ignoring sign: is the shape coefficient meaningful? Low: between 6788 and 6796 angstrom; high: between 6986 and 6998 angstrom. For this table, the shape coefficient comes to 0.970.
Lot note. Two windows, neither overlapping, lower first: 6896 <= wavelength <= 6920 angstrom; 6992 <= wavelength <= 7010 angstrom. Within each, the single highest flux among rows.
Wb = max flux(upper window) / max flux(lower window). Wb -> 0.96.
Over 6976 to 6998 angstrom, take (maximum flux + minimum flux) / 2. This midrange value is 18.9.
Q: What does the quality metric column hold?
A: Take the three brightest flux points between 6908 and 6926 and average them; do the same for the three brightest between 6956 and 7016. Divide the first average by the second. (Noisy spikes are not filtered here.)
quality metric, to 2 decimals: 0.99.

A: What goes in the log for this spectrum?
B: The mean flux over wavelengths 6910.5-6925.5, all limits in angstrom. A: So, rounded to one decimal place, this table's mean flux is 20.0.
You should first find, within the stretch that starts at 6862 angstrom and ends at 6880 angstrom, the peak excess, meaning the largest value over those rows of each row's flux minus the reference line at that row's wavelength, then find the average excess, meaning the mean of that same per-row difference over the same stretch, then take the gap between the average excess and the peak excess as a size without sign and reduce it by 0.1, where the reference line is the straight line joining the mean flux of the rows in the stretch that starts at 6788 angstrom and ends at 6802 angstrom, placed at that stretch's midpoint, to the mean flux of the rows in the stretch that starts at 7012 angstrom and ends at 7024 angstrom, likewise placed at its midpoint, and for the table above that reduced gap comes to 0.85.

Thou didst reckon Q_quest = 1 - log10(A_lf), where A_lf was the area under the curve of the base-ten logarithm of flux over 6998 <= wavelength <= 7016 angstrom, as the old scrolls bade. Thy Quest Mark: -0.37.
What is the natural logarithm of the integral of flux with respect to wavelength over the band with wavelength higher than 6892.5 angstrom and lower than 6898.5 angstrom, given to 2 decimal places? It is 4.78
